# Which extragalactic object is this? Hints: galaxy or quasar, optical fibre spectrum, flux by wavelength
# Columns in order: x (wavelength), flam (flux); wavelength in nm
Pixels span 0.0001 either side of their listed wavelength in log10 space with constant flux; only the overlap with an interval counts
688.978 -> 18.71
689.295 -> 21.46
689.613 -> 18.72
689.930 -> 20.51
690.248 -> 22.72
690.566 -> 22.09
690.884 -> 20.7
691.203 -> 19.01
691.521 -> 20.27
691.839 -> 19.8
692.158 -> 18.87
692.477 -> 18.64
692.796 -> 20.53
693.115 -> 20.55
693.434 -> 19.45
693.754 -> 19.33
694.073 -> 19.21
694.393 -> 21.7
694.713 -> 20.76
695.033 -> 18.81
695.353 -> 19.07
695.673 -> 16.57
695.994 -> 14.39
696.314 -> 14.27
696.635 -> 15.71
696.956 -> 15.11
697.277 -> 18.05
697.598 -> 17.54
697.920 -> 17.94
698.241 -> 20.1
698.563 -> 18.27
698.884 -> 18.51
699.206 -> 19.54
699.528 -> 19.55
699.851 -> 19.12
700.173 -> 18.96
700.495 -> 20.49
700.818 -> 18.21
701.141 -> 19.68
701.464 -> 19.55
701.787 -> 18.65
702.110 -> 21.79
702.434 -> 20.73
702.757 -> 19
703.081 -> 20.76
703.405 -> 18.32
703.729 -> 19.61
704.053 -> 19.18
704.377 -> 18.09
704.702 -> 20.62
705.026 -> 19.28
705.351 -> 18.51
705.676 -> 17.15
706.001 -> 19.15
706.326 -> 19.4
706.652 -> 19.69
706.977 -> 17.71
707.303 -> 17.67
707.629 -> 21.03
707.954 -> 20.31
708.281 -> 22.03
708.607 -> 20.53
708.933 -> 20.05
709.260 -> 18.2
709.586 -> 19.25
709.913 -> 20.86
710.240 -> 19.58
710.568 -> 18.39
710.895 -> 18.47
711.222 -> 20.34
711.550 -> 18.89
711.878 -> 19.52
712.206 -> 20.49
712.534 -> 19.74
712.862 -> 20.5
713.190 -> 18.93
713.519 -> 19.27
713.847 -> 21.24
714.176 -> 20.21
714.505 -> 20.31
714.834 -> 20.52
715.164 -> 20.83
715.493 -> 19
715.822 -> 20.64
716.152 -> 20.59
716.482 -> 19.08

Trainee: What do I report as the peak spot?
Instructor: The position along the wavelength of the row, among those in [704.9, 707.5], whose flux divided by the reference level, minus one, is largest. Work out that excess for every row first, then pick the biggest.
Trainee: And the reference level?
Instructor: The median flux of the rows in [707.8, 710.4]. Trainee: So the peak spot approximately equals 706.652 nm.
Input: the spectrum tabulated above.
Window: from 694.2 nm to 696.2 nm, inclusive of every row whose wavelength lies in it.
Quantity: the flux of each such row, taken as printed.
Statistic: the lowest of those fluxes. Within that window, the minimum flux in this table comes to 14.39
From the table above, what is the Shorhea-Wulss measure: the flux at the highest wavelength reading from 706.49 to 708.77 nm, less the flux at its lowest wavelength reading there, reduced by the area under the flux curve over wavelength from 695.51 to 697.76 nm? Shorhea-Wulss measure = -35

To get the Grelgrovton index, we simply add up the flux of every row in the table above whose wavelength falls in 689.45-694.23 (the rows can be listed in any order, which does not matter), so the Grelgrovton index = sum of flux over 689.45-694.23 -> 300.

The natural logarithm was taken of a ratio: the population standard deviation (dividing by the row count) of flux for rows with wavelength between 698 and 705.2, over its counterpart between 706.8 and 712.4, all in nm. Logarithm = -0.24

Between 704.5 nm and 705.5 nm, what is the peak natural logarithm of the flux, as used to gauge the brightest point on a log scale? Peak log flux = 3.03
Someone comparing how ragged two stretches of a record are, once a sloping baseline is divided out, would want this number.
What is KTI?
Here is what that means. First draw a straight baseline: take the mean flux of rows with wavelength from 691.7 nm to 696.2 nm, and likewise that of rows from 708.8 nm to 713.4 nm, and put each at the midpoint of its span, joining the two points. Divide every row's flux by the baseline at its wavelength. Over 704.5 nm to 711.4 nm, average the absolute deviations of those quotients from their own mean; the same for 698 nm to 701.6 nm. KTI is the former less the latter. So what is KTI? 0.02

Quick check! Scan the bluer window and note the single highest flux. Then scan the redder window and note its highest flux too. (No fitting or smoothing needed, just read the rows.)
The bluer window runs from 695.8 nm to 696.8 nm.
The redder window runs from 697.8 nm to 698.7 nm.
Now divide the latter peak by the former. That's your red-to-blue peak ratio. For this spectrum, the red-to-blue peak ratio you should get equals 1.28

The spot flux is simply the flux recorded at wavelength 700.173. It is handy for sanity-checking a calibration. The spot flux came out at 18.96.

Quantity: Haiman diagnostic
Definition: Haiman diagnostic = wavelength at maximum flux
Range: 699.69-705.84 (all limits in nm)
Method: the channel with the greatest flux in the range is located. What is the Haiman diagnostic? 702.110 nm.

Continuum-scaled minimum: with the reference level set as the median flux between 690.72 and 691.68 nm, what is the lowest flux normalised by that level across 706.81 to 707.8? 0.872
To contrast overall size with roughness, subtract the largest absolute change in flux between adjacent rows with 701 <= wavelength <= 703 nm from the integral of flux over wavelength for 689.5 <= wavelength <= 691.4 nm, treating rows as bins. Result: 36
